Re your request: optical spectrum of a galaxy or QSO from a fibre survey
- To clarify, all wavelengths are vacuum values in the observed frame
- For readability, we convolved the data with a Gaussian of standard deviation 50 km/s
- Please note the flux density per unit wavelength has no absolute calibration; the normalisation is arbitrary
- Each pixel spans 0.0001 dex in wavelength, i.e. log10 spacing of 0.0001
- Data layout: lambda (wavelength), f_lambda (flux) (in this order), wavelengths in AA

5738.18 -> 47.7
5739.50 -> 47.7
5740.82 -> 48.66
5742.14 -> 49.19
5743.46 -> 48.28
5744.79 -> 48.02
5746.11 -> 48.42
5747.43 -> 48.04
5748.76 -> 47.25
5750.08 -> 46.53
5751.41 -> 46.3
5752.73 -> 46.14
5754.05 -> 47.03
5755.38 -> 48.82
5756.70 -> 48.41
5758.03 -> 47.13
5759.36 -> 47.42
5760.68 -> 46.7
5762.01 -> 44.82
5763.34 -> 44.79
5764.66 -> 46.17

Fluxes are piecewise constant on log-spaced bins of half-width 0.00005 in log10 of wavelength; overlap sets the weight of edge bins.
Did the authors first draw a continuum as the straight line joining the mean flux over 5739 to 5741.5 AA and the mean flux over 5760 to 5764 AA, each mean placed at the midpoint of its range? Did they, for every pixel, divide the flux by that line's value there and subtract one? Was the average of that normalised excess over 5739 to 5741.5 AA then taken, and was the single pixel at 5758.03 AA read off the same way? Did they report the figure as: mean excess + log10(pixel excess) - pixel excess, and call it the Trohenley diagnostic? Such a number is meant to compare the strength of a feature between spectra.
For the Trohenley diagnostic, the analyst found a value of -1.6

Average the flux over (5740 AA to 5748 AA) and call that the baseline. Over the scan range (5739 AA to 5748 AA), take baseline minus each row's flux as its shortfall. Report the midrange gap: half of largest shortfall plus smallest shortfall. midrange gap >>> 0.0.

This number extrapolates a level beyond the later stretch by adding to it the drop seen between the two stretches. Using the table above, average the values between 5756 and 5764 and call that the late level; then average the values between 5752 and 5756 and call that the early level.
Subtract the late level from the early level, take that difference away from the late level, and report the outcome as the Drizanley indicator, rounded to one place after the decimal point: 45.8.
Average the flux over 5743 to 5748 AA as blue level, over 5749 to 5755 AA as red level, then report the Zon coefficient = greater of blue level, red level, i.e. 48.2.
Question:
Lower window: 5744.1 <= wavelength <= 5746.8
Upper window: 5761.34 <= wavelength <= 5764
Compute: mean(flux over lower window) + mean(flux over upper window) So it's 93.0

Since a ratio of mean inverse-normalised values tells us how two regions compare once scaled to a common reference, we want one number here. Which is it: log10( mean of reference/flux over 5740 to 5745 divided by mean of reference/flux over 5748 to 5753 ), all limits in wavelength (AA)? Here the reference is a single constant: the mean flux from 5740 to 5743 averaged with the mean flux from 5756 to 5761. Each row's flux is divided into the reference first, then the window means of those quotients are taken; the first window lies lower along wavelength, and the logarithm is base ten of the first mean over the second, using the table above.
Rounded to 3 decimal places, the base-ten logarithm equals -0.018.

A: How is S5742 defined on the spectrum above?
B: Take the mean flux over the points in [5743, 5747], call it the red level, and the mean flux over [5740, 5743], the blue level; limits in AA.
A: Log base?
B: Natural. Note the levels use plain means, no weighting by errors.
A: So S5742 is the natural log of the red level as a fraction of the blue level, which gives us -0.014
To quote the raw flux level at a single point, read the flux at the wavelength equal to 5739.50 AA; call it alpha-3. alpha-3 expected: 47.7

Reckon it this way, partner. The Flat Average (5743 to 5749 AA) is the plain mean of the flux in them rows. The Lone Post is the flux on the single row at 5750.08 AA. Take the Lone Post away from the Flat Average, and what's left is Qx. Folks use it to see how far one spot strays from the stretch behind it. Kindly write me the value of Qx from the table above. 1.5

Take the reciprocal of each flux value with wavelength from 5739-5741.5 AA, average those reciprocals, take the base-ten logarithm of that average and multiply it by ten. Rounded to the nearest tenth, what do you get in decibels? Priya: -16.8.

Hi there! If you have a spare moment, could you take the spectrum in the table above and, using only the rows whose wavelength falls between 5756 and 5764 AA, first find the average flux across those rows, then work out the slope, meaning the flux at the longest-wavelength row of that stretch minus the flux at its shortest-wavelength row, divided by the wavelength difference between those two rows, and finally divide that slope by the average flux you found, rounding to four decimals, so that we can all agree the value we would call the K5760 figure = -0.0117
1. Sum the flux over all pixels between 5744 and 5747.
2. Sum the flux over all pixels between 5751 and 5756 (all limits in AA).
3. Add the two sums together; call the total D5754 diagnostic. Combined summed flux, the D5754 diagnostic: 285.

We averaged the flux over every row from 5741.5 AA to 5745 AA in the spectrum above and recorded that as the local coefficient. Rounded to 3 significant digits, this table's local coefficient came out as 48.5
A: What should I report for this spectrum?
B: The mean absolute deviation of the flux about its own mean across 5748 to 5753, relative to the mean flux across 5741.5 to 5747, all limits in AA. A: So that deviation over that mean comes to 0.007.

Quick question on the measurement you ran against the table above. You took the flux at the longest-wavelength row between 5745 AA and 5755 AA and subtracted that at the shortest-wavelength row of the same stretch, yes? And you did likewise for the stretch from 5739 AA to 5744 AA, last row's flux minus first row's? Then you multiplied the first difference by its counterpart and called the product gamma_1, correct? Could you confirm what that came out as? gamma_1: -0.8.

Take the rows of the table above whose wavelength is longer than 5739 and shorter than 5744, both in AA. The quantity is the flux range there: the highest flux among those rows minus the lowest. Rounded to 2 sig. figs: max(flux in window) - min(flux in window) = 1.5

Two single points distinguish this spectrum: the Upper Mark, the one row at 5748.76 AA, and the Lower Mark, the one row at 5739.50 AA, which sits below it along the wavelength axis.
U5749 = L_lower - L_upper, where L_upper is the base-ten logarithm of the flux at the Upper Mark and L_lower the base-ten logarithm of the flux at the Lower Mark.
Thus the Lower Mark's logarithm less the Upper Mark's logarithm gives 0.004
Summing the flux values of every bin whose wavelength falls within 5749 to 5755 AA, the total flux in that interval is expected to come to 186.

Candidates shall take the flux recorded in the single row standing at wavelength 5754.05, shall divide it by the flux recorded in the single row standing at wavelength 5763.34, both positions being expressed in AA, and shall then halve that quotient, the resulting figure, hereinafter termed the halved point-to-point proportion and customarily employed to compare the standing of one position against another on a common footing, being 0.525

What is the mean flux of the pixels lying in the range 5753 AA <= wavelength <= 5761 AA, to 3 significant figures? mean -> 47.6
